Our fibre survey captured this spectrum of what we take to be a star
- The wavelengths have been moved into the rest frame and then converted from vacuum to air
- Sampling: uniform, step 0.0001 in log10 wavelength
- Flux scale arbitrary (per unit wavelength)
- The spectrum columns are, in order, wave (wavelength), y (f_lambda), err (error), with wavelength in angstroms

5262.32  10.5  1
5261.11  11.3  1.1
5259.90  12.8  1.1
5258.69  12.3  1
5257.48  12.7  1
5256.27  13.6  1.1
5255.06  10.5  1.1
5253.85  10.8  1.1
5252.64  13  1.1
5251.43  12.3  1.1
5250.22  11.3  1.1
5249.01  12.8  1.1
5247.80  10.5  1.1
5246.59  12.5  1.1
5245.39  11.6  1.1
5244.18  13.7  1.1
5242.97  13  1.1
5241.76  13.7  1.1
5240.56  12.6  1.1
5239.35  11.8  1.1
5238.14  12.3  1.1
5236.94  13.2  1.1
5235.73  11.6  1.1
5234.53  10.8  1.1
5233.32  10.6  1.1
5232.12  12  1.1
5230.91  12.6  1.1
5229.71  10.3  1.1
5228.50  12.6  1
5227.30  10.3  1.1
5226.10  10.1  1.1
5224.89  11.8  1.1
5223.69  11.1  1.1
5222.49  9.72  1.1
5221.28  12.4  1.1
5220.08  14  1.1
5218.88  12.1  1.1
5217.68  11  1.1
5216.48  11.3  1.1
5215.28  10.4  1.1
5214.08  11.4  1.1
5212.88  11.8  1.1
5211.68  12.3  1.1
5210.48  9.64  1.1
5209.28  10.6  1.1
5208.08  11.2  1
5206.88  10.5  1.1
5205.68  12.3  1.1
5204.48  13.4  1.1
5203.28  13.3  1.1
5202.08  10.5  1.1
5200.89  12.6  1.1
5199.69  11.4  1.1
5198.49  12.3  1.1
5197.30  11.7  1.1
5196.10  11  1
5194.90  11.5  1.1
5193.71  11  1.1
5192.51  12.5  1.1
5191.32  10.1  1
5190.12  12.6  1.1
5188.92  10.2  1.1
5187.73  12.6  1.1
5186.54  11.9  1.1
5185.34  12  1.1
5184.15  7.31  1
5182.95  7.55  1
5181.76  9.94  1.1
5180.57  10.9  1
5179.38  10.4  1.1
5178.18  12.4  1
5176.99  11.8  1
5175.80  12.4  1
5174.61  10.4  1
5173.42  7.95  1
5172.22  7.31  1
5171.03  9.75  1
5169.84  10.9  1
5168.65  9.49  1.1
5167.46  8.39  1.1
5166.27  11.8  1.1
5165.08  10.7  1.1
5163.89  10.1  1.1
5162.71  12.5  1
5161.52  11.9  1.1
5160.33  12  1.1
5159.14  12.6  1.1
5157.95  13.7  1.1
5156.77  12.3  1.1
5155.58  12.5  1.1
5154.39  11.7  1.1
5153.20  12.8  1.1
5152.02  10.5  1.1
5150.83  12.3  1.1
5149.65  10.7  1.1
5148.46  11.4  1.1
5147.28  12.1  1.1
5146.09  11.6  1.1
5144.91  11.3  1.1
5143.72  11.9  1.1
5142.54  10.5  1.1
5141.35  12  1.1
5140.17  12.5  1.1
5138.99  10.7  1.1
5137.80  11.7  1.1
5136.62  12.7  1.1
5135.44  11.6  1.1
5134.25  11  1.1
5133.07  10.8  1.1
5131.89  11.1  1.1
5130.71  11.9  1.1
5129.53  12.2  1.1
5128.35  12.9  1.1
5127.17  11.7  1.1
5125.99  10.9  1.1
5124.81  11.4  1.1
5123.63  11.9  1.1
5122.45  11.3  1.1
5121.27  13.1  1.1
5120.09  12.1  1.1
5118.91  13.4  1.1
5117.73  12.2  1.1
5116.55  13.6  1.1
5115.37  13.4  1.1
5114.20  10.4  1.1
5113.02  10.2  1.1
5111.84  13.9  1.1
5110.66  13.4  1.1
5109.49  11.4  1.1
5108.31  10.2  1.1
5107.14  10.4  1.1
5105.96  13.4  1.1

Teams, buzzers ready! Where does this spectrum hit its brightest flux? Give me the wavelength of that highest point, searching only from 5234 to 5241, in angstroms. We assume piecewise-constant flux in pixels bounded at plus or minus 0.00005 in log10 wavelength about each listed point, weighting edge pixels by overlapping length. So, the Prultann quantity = 5236.94 angstroms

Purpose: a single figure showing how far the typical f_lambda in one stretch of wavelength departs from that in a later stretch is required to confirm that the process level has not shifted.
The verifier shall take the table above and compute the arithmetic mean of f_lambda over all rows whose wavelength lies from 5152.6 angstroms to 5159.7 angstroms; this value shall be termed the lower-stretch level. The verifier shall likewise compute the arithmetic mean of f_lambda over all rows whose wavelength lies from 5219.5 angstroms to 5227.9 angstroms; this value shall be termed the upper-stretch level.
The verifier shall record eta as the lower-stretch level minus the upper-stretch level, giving 1.3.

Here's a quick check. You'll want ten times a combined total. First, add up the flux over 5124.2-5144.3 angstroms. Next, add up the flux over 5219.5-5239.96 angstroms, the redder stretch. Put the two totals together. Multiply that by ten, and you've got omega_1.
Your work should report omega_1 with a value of 3947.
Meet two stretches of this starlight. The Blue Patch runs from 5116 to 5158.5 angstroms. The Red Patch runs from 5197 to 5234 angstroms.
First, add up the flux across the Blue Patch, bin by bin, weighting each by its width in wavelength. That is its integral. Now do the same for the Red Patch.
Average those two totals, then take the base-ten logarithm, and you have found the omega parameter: 2.7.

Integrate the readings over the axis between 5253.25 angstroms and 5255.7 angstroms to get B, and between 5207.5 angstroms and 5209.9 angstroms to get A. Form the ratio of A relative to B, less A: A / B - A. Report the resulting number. -25.1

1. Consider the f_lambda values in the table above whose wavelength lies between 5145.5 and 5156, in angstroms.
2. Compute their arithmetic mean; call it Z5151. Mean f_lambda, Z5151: 11.7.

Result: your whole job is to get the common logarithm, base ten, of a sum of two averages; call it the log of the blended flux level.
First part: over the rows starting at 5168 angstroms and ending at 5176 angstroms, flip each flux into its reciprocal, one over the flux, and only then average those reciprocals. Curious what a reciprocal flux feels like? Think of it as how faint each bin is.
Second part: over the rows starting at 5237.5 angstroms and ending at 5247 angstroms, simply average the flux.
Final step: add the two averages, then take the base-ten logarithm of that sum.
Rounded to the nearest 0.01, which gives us 1.11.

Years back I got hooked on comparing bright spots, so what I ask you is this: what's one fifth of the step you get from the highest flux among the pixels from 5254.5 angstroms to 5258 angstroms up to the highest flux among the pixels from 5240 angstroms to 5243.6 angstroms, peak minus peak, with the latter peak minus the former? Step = 0.02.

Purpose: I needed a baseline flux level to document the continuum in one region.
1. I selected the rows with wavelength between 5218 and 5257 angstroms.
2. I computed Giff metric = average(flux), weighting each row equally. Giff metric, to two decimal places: 11.91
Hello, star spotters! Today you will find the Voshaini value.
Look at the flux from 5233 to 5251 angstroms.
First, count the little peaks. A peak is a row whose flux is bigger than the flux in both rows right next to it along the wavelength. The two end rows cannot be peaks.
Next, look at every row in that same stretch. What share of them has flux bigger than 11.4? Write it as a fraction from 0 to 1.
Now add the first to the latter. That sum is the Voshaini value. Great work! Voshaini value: 5.7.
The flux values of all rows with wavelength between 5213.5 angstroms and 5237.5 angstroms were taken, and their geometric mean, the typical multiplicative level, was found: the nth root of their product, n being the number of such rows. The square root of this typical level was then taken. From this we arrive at 3.38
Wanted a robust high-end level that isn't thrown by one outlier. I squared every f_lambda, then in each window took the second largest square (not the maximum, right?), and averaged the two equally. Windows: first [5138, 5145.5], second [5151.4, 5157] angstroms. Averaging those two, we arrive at 150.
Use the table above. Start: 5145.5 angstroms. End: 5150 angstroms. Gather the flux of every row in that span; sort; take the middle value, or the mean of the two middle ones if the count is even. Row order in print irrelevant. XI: 11.5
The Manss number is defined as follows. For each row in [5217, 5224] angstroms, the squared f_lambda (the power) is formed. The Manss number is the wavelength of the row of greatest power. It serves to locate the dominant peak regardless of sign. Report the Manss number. 5220.08 angstroms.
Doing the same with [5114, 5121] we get 5116.55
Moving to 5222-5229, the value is 5228.50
